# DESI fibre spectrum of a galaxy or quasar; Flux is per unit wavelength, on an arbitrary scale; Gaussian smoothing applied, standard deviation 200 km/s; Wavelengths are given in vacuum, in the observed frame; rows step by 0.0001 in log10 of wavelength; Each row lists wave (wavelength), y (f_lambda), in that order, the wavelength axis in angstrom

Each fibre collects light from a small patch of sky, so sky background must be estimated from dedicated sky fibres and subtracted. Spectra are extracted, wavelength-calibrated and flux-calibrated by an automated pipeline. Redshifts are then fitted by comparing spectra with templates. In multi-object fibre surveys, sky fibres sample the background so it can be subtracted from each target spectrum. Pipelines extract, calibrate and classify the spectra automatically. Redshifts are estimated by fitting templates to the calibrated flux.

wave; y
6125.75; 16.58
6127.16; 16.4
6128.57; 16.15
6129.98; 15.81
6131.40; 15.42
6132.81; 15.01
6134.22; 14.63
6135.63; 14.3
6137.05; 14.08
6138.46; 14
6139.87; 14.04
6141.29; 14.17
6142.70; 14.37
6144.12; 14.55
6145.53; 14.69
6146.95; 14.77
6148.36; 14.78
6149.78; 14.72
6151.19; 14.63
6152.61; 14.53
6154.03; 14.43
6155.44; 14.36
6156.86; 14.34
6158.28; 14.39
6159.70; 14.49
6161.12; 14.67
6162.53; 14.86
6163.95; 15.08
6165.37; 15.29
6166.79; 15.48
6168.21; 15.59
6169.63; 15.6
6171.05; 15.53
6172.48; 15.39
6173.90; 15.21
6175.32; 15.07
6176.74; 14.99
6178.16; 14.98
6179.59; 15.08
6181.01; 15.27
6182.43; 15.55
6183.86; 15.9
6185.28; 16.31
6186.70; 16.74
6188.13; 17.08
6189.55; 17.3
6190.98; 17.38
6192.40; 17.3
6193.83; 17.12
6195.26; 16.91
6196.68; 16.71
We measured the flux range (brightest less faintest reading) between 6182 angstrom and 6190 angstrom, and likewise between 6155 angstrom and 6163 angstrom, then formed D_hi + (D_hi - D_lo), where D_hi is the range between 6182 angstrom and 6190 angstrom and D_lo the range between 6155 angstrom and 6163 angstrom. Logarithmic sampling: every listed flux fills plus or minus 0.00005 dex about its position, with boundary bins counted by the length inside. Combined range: 3.0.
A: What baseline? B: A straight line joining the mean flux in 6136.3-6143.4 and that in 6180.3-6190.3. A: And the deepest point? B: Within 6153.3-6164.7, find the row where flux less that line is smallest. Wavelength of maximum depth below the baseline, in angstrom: 6158.28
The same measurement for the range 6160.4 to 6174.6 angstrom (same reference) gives 6173.90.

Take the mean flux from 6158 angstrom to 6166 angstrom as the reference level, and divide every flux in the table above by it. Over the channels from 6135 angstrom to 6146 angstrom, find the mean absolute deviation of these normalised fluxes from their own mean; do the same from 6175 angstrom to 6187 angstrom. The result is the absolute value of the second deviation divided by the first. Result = 2.6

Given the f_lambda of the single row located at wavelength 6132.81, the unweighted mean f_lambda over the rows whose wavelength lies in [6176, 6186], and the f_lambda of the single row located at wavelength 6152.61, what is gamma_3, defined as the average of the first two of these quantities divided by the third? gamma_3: 1.048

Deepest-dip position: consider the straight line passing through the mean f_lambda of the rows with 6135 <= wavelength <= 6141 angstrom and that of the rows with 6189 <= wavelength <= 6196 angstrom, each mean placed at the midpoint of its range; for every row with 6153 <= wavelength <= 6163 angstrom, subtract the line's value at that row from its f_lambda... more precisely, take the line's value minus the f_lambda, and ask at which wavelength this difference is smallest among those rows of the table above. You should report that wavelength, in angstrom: 6154.03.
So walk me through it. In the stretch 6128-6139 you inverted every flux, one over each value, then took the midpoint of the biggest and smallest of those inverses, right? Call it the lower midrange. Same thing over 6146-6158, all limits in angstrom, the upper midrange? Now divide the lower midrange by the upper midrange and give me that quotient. 0.97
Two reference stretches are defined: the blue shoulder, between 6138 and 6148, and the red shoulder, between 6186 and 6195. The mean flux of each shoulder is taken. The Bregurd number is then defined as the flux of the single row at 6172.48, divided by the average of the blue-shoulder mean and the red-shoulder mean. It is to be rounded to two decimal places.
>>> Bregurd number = 0.98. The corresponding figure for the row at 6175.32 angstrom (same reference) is 0.96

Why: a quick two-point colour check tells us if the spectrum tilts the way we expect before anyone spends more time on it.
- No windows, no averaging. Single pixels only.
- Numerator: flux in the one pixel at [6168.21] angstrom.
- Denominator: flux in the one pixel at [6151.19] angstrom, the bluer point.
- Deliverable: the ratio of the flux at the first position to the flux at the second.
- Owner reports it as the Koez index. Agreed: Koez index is 1.07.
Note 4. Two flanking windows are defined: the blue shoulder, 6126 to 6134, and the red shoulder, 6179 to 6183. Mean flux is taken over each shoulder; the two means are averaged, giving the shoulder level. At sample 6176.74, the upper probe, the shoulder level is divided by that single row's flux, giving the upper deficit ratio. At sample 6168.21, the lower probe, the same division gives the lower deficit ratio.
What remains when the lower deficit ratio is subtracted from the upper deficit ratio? 0.04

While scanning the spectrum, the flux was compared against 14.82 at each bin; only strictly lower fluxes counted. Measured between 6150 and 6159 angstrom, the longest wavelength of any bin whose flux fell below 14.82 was 6158.28 angstrom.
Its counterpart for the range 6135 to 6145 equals 6144.12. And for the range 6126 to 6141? 6139.87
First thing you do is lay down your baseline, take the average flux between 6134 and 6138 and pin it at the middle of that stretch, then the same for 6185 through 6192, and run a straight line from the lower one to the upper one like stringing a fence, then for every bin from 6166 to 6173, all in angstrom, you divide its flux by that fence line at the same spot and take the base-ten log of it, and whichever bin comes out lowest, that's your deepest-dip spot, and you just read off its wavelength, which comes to 6172.48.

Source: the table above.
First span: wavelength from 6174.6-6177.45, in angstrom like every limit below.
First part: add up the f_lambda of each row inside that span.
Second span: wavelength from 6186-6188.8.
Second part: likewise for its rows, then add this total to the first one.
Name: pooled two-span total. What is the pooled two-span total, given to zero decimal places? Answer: 64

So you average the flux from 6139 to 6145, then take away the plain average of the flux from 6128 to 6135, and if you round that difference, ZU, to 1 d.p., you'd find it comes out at -1.1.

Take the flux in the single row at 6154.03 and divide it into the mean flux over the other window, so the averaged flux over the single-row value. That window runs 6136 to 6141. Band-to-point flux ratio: 0.97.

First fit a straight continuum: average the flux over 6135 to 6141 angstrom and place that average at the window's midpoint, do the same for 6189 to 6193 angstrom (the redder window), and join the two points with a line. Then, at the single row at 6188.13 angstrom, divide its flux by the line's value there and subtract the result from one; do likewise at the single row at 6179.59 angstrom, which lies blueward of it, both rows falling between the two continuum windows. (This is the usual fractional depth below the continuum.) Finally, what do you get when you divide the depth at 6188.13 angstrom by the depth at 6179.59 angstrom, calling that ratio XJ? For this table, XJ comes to 0.0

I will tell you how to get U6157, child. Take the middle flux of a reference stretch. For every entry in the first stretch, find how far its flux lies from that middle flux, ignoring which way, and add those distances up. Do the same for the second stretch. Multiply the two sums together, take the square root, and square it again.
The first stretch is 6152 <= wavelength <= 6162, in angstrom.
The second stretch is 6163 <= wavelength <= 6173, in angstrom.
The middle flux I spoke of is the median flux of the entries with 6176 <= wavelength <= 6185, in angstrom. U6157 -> 10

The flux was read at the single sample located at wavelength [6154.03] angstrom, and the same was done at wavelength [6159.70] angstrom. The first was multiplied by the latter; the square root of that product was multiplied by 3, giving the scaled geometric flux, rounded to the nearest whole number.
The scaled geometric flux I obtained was 43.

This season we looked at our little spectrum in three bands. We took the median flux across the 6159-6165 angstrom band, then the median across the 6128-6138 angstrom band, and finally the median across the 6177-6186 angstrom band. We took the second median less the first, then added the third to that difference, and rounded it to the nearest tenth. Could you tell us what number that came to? 15.7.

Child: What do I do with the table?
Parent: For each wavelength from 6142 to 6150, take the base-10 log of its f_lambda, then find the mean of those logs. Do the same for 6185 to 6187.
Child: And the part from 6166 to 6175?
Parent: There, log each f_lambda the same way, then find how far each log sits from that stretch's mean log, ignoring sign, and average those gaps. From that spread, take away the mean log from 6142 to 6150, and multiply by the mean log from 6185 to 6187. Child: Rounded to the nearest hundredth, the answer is -1.42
